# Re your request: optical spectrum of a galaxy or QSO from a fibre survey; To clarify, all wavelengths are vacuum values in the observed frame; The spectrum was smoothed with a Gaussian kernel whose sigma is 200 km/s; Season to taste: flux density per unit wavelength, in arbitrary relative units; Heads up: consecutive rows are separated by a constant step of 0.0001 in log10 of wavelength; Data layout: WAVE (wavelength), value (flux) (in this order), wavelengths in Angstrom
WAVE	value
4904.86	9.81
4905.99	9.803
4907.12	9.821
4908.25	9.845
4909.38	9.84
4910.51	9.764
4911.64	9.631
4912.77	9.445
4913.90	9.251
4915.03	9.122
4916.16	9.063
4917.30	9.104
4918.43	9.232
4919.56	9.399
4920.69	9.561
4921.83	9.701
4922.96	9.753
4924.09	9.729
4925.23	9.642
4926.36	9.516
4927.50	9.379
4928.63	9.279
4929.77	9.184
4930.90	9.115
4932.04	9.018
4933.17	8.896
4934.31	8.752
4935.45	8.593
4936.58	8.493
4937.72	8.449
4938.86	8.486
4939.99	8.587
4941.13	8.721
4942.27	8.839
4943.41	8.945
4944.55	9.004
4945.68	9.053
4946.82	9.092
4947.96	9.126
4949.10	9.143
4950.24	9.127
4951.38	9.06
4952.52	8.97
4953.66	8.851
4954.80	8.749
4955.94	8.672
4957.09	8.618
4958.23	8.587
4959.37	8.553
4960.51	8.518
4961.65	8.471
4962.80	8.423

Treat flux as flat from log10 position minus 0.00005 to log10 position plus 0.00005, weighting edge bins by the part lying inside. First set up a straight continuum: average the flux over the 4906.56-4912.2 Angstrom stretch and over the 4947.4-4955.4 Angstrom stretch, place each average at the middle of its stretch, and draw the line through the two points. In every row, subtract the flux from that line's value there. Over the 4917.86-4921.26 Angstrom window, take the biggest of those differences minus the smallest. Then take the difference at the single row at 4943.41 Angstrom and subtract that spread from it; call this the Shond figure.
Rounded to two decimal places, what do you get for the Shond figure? -0.16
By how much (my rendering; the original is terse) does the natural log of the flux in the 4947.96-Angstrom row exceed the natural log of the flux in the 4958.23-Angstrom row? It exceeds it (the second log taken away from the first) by 0.06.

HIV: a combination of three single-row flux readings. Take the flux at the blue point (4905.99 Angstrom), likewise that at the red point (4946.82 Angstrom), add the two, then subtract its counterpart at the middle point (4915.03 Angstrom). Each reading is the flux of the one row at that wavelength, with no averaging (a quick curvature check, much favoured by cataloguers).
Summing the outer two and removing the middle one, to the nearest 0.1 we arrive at 9.8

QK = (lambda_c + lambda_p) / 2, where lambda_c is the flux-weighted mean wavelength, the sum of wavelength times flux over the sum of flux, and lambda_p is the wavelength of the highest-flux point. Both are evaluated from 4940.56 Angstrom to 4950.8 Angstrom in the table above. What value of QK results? 4947.4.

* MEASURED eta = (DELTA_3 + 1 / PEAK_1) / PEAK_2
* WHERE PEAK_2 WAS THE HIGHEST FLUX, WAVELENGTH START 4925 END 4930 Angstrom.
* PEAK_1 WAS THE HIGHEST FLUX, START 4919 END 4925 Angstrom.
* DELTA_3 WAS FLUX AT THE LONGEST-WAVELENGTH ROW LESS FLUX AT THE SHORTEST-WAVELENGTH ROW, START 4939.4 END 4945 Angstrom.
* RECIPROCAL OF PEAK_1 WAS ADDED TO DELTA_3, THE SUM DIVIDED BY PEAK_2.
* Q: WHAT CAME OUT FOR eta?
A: 0.054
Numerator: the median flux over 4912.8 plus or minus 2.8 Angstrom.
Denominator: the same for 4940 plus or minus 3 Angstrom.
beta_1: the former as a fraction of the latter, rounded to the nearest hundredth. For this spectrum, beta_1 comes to 1.10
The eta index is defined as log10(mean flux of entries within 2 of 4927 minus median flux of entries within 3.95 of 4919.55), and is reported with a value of -1.3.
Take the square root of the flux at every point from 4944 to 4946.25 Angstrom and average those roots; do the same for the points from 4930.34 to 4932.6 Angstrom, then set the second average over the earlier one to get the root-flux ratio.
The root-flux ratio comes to 1.00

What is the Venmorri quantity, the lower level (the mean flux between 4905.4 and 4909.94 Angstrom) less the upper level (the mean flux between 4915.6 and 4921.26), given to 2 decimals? 0.56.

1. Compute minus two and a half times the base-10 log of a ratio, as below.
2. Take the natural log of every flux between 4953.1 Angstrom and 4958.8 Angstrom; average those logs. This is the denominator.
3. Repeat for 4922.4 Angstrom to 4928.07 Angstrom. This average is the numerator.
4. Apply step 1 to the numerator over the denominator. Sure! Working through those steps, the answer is -0.05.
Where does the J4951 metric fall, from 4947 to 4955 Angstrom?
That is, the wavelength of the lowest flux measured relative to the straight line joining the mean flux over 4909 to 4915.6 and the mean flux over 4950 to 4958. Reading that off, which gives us 4954.80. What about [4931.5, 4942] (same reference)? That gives 4937.72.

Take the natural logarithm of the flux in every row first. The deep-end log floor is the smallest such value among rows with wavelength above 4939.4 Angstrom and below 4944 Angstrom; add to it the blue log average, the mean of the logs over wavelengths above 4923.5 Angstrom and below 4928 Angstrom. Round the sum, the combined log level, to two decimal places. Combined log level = 4.41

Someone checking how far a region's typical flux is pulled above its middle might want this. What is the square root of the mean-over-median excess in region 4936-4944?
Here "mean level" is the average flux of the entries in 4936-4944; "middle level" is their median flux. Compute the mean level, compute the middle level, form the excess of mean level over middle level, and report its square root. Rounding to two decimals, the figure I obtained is 0.24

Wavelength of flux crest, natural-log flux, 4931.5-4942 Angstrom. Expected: 4932.04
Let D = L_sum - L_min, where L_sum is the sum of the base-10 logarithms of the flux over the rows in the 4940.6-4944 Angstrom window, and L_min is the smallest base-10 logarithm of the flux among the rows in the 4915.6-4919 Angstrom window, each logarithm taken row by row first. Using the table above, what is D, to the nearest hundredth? 1.88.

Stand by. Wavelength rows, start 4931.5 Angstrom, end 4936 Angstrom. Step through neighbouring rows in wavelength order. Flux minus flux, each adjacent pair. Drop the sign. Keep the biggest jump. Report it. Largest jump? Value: 0.16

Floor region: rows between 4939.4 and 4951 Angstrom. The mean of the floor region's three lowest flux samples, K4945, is 8.7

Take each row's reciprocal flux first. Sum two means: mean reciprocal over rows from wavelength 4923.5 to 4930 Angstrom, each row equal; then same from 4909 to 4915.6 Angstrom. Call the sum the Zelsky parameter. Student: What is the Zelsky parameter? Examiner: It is 0.211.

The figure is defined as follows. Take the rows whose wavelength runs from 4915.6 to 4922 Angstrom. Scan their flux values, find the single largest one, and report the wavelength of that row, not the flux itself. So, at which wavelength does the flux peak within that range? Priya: 4921.83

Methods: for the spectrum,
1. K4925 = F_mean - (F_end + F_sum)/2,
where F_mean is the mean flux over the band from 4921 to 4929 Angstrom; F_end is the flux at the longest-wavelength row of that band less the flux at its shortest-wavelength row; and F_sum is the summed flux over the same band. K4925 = -23.7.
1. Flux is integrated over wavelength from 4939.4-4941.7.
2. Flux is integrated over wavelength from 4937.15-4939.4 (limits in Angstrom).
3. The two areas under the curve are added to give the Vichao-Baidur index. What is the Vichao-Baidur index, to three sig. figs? 38.9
